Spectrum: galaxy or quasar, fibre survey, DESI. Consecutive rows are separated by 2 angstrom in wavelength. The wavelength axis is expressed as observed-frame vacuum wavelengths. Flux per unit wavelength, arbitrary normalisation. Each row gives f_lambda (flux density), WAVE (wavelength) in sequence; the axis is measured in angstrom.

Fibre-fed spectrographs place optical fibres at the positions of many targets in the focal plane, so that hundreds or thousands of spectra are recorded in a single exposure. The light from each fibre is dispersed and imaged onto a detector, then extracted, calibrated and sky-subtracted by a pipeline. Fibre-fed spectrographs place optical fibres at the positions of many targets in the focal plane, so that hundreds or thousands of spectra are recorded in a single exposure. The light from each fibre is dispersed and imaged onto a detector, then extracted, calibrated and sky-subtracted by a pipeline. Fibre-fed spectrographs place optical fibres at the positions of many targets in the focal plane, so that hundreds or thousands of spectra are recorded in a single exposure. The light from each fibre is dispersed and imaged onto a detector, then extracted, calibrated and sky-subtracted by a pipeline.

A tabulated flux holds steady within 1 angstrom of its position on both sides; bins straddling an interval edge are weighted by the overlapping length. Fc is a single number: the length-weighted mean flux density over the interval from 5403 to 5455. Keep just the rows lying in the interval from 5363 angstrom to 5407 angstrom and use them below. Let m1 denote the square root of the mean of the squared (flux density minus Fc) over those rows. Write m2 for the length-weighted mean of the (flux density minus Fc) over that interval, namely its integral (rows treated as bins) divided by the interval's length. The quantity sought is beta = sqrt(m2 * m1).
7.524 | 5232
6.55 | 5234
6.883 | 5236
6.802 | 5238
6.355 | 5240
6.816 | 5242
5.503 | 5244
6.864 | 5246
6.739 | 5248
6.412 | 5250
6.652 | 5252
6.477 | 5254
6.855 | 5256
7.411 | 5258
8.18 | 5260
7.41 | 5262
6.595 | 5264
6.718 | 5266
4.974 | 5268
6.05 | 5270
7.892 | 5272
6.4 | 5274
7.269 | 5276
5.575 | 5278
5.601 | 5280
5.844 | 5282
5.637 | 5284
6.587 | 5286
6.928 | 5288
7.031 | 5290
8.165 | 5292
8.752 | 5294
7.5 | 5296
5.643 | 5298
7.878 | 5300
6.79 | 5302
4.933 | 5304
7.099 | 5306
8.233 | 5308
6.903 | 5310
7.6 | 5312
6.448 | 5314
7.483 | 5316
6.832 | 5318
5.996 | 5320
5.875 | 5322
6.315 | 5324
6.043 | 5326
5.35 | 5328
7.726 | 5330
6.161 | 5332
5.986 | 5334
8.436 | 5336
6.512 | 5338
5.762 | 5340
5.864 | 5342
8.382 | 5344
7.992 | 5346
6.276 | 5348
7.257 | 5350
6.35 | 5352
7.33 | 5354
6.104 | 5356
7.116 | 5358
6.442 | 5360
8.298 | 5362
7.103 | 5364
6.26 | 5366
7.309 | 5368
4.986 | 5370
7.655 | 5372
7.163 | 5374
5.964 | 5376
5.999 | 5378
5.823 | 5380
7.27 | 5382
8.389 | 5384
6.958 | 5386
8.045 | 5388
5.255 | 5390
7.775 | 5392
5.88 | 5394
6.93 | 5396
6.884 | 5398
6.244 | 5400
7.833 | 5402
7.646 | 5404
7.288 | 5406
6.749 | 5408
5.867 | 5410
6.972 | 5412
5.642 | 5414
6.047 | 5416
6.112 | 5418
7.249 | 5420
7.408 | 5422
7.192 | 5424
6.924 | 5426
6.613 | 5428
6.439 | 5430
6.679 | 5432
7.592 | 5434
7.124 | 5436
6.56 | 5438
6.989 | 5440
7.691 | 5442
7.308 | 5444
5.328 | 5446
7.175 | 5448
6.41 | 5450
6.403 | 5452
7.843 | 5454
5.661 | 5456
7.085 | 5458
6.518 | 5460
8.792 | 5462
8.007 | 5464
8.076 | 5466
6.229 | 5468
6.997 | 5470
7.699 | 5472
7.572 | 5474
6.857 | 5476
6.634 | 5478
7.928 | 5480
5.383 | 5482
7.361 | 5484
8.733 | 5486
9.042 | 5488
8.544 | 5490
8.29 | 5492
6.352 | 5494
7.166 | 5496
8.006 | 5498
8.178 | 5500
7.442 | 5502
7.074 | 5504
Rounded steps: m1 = 0.90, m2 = 0.03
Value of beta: 0.17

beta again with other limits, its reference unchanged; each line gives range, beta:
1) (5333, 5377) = 0.15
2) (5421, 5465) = 0.36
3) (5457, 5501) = 0.90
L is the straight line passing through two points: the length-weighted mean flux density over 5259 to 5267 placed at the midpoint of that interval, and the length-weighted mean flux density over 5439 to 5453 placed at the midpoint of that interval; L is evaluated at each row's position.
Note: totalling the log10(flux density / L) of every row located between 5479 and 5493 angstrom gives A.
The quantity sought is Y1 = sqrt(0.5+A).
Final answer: 0.99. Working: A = 0.48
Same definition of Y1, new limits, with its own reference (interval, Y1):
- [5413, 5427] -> 0.64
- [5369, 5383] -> 0.48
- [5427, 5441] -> 0.73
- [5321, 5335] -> 0.30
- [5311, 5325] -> 0.54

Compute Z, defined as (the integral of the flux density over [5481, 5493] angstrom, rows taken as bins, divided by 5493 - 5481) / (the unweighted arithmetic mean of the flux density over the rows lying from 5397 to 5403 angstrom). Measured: 1.13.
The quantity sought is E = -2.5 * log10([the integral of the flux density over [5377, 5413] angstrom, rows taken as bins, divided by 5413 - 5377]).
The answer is -2.09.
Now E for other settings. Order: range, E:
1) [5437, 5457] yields -2.07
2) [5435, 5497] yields -2.15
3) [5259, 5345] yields -2.07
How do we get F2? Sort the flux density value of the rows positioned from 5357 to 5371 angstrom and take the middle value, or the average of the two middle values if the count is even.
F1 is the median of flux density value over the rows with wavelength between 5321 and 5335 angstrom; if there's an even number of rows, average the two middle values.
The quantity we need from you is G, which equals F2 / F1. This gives 1.18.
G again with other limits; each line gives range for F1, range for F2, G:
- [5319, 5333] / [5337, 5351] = 1.08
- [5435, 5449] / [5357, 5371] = 1.00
